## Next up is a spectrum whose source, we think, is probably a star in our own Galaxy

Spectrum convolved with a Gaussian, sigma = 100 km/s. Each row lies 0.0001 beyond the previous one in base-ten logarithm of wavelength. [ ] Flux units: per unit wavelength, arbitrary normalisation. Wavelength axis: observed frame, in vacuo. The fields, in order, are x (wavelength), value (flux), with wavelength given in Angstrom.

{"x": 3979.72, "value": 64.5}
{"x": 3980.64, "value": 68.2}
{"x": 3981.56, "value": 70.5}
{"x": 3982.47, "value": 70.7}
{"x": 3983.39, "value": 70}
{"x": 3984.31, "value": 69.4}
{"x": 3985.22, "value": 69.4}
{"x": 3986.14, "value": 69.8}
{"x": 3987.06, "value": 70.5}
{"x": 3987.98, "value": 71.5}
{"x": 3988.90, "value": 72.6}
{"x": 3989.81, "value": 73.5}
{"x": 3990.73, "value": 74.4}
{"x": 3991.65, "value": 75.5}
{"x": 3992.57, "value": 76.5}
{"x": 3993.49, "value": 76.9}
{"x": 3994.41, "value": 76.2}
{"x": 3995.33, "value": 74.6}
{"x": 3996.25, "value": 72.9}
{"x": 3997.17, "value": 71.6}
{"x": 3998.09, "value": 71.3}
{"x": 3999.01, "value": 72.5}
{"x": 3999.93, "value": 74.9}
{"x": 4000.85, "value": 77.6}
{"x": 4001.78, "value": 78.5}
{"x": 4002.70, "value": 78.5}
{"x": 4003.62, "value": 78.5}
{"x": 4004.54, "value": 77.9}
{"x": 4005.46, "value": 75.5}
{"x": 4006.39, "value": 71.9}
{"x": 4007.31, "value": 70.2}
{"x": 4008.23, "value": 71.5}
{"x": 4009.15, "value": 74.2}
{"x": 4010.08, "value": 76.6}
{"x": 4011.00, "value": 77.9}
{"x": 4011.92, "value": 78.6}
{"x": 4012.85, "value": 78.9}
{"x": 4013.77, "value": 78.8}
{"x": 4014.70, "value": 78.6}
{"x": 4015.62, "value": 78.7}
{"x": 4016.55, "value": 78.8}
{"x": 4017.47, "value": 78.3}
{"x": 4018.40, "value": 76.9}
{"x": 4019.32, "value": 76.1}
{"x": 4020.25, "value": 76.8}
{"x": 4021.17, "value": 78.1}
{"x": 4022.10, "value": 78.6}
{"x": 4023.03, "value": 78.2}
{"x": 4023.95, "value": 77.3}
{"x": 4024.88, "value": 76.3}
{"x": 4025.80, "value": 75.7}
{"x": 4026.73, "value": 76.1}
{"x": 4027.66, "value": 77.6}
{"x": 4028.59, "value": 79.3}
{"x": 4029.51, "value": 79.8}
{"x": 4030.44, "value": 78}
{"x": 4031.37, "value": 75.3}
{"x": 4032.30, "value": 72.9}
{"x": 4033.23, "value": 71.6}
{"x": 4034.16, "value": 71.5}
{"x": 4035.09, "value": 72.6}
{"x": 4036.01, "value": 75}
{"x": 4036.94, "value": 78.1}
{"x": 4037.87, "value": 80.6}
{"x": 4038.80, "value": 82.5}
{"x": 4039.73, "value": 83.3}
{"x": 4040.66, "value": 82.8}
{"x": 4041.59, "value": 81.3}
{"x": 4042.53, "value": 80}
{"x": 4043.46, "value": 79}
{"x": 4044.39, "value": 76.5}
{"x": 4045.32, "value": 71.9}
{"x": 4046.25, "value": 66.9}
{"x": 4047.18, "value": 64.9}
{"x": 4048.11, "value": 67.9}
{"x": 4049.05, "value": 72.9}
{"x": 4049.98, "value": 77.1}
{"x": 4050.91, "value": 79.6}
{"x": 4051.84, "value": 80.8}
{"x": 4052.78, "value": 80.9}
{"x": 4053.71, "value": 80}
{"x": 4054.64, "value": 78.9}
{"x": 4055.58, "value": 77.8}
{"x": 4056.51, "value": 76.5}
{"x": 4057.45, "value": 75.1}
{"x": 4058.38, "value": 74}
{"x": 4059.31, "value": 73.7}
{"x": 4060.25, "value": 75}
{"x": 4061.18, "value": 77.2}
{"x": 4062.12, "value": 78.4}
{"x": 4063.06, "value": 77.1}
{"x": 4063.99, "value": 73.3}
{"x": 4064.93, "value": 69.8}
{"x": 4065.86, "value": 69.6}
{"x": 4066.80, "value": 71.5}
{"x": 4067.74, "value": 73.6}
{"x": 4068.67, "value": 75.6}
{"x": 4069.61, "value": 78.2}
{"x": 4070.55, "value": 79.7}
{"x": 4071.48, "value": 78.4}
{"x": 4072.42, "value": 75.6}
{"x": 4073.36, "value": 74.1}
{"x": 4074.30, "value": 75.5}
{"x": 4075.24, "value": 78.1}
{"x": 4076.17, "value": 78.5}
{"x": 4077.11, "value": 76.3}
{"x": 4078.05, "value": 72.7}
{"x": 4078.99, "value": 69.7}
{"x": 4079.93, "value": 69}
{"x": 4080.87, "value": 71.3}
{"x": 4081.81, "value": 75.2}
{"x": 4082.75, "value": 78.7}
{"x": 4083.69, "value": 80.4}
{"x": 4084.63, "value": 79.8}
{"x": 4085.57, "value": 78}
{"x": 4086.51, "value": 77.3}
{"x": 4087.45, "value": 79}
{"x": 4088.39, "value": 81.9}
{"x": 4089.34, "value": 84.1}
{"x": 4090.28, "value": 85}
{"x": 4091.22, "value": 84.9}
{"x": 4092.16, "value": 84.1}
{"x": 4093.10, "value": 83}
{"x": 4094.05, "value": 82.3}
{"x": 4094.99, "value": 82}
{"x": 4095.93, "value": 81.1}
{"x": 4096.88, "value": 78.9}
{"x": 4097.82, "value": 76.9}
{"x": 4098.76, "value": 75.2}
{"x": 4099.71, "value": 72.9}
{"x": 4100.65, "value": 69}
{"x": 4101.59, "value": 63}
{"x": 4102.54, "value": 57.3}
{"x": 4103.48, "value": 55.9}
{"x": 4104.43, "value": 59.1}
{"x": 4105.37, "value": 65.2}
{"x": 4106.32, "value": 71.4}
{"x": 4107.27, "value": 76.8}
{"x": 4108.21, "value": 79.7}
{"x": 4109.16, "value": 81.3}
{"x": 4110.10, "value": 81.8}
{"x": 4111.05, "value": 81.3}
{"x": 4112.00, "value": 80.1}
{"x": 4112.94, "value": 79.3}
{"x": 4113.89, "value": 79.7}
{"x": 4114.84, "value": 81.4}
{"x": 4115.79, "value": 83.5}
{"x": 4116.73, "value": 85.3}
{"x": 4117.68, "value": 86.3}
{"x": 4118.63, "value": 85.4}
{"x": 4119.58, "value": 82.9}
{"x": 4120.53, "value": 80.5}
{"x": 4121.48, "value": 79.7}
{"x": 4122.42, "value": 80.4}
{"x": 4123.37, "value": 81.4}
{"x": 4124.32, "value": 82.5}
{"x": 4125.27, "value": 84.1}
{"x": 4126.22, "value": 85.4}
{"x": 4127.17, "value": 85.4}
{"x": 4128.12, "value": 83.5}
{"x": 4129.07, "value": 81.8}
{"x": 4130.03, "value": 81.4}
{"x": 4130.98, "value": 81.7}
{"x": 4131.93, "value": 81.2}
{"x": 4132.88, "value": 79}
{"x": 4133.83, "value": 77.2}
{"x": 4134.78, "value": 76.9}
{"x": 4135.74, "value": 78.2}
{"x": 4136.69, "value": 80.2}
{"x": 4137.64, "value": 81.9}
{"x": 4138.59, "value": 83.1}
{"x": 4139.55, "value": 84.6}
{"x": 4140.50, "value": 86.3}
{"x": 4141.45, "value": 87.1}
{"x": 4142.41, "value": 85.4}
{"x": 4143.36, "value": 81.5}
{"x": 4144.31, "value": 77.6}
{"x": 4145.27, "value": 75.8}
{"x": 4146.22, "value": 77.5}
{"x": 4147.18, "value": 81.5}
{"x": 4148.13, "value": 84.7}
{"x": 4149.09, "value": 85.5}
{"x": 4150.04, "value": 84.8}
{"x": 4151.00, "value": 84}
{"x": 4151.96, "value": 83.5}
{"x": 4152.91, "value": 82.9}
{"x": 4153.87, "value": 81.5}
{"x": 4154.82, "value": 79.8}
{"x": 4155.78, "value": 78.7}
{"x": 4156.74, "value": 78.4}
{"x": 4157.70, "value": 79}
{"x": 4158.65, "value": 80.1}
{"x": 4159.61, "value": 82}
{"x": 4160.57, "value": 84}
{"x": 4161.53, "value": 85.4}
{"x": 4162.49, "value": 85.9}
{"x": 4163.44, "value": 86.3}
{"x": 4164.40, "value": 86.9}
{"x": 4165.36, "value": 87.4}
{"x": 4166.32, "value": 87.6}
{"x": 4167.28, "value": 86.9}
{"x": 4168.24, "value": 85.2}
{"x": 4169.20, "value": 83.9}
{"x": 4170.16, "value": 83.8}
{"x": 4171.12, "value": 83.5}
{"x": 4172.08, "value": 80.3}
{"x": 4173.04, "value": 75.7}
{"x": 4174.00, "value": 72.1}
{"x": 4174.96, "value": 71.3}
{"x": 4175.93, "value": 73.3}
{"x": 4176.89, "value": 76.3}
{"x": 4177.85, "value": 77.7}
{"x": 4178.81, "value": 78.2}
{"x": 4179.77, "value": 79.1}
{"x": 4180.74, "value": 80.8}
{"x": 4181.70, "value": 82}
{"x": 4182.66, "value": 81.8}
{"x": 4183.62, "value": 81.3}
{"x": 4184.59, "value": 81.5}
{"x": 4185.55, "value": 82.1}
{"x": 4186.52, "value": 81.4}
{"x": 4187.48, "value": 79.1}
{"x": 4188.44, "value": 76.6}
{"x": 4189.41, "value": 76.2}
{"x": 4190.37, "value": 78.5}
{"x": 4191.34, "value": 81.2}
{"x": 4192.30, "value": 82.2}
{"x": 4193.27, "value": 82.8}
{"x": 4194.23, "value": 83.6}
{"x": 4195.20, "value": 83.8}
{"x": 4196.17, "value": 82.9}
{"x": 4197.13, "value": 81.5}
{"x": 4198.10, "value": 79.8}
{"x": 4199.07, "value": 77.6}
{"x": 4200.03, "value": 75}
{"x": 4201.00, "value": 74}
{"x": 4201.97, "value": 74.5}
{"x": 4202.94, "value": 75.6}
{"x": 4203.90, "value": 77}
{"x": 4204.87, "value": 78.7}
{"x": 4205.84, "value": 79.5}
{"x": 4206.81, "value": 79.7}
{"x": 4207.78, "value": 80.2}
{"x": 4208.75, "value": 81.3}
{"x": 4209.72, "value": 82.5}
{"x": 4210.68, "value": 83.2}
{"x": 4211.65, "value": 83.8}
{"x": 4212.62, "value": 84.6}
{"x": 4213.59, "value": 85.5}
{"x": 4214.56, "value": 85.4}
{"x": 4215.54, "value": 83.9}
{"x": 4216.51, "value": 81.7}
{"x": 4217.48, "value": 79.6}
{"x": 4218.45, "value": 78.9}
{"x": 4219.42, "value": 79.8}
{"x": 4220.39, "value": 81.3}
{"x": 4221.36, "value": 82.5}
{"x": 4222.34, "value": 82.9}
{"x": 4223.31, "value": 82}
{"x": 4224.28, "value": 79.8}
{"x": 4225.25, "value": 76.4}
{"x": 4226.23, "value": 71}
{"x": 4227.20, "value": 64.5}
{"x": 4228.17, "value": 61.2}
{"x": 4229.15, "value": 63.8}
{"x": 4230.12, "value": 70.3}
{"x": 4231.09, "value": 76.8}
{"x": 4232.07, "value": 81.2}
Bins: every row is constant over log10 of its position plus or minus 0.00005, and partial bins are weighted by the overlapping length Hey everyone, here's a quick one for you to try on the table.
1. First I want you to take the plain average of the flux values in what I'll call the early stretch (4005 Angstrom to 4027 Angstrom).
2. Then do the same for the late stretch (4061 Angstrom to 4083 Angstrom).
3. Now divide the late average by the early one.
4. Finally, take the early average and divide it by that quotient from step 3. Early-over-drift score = 78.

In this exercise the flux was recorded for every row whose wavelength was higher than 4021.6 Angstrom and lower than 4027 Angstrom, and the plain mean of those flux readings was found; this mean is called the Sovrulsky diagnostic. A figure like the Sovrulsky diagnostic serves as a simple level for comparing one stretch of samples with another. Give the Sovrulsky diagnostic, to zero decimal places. 77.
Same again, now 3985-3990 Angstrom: 71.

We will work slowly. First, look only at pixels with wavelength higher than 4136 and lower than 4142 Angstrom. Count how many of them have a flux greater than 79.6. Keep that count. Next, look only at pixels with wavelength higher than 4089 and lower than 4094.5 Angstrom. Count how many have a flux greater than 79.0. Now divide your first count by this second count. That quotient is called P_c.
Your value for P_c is 1.0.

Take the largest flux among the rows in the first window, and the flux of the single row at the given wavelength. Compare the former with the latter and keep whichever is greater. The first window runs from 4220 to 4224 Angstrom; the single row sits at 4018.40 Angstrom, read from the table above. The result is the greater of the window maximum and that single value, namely 82.9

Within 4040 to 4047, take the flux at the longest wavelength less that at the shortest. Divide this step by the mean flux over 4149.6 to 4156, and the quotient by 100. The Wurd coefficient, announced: -0.0019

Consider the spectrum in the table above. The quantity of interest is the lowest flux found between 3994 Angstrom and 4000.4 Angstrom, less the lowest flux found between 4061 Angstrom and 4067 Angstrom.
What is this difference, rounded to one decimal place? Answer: 1.7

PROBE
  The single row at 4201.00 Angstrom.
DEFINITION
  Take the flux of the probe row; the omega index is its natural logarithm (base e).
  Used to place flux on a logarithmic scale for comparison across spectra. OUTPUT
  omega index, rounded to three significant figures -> 4.30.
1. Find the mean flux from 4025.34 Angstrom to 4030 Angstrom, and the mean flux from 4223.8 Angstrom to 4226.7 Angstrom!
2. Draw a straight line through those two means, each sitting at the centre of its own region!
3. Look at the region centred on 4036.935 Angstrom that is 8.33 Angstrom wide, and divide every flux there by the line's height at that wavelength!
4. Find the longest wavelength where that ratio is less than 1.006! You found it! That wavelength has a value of 4036.01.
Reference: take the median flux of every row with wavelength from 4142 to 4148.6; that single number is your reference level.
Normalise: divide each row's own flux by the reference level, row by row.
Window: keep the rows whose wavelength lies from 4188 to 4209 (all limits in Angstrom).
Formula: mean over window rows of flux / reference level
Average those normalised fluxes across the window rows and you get 0.97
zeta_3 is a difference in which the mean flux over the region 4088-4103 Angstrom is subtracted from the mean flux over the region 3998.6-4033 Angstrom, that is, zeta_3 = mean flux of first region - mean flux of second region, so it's -1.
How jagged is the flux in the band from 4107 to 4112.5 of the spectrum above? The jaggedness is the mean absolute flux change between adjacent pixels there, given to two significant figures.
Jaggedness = 1.3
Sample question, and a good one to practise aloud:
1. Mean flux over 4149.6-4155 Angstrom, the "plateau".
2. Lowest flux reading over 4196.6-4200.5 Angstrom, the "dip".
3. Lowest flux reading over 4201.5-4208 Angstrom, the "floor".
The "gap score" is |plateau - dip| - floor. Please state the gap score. -67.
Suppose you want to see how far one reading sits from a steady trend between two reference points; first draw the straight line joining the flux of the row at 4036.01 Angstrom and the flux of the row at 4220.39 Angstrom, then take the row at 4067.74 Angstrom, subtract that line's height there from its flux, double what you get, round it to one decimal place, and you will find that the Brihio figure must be -5.0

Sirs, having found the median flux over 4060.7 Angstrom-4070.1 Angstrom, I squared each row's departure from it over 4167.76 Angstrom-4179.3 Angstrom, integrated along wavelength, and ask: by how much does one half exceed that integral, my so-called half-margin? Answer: -423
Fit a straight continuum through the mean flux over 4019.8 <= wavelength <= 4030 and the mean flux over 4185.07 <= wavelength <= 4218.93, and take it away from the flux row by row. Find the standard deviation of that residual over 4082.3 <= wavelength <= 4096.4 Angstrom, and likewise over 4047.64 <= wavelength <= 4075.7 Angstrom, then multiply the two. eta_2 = 8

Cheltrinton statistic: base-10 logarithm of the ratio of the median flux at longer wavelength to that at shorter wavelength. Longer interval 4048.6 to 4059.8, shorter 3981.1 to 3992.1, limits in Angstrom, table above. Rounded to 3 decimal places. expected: 0.040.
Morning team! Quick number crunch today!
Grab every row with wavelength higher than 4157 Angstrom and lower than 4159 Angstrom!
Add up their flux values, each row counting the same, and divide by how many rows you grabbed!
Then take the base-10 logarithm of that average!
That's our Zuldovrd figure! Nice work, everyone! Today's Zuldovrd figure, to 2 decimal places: 1.90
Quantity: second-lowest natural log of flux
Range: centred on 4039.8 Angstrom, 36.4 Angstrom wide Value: 4.20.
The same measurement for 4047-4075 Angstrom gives 4.22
